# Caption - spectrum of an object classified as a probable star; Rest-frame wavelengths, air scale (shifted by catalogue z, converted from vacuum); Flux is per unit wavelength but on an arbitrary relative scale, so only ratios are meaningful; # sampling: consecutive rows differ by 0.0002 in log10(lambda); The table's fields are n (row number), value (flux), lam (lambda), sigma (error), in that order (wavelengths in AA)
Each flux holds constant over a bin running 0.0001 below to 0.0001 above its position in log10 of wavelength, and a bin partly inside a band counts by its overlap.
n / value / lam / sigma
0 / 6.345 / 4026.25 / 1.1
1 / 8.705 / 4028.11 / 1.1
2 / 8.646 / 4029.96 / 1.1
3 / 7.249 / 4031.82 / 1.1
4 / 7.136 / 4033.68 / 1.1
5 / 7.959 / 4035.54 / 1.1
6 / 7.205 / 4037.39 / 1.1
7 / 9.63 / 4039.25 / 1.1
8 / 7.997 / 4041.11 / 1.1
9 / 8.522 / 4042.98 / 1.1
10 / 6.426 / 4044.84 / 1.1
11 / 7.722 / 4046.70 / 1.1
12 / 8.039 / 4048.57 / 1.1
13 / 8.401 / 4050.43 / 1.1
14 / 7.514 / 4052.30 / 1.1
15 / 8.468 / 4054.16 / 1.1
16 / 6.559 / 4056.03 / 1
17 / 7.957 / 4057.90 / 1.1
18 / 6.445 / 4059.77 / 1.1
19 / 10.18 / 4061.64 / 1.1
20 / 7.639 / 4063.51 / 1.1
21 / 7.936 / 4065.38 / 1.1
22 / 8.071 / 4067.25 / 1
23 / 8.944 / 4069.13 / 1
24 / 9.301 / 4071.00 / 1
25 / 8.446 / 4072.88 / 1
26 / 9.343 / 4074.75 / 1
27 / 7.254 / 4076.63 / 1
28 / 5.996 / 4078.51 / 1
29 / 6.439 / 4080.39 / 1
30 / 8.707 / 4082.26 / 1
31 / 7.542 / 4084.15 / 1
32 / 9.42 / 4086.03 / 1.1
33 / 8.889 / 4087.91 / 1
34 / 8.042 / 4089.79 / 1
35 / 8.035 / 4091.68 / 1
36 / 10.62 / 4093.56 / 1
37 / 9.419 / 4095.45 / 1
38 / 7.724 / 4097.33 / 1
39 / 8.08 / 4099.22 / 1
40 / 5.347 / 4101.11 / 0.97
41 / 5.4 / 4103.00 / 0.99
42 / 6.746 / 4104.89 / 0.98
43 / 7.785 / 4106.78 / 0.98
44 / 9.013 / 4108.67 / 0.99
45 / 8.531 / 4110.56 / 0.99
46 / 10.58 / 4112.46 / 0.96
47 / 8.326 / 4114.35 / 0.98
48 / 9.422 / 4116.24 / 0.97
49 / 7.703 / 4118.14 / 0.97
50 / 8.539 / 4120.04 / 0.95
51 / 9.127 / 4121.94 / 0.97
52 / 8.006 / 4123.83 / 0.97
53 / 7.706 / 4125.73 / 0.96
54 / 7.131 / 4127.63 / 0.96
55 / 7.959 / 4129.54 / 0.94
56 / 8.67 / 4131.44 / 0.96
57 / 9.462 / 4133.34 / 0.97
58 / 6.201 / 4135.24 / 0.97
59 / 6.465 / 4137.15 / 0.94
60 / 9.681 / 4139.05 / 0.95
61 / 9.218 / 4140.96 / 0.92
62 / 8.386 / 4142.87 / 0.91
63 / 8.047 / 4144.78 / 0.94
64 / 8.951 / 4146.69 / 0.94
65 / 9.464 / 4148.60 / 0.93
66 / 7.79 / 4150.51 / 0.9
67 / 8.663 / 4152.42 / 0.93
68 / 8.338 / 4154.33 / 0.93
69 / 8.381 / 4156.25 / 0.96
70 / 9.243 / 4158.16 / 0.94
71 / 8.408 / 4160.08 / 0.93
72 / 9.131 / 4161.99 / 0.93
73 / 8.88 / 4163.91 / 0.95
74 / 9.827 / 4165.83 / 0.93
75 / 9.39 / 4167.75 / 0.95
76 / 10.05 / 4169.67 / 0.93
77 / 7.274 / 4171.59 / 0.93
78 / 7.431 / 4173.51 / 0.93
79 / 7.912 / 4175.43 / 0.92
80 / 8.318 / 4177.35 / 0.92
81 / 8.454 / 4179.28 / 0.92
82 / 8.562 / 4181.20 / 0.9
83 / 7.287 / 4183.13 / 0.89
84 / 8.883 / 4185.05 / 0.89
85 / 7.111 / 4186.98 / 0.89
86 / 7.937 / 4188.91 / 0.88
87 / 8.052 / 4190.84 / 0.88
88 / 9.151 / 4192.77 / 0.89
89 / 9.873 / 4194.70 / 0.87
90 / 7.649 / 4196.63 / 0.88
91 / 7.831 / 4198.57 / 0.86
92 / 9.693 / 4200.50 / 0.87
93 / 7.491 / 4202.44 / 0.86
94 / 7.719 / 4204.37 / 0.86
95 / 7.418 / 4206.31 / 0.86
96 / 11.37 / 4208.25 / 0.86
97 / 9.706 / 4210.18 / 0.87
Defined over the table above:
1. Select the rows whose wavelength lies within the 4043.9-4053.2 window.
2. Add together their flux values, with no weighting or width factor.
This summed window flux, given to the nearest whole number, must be 38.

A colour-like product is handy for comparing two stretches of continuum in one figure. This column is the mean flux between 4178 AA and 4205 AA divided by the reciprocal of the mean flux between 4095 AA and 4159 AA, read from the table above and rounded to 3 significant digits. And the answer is 67.9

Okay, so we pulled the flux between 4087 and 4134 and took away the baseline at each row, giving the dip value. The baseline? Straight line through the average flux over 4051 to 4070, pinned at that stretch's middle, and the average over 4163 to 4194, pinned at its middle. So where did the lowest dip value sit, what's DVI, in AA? 4101.11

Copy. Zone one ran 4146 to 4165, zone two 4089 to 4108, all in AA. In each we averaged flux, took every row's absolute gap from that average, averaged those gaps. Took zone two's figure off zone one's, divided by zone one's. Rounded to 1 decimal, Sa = -1.8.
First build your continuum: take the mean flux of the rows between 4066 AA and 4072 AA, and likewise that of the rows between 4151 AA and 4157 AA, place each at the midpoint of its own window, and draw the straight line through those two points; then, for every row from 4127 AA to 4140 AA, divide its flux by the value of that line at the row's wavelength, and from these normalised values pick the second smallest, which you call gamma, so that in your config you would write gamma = 0.8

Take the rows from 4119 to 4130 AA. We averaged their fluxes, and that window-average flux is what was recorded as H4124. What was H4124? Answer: 8.08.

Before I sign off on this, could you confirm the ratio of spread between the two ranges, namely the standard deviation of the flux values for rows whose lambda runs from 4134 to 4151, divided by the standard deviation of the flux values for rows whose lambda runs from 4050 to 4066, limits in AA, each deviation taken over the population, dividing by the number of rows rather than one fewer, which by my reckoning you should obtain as 1.1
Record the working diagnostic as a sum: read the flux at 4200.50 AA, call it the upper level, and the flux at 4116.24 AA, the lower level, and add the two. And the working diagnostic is 19.1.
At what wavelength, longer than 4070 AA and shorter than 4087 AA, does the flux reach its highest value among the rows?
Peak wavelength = 4086.03 AA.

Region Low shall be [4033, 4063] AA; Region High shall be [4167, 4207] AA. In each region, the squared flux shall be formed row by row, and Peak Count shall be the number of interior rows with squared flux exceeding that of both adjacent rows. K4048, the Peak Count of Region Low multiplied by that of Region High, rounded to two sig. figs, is 36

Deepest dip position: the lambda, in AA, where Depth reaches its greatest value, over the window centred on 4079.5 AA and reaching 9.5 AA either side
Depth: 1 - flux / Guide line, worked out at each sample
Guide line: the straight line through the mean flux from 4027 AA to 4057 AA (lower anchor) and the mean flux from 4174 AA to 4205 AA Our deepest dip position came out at 4078.51 AA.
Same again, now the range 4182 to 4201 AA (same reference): 4186.98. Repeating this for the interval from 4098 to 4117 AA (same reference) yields 4101.11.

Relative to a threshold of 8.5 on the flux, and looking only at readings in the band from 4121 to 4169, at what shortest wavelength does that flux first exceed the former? 4121.94 AA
